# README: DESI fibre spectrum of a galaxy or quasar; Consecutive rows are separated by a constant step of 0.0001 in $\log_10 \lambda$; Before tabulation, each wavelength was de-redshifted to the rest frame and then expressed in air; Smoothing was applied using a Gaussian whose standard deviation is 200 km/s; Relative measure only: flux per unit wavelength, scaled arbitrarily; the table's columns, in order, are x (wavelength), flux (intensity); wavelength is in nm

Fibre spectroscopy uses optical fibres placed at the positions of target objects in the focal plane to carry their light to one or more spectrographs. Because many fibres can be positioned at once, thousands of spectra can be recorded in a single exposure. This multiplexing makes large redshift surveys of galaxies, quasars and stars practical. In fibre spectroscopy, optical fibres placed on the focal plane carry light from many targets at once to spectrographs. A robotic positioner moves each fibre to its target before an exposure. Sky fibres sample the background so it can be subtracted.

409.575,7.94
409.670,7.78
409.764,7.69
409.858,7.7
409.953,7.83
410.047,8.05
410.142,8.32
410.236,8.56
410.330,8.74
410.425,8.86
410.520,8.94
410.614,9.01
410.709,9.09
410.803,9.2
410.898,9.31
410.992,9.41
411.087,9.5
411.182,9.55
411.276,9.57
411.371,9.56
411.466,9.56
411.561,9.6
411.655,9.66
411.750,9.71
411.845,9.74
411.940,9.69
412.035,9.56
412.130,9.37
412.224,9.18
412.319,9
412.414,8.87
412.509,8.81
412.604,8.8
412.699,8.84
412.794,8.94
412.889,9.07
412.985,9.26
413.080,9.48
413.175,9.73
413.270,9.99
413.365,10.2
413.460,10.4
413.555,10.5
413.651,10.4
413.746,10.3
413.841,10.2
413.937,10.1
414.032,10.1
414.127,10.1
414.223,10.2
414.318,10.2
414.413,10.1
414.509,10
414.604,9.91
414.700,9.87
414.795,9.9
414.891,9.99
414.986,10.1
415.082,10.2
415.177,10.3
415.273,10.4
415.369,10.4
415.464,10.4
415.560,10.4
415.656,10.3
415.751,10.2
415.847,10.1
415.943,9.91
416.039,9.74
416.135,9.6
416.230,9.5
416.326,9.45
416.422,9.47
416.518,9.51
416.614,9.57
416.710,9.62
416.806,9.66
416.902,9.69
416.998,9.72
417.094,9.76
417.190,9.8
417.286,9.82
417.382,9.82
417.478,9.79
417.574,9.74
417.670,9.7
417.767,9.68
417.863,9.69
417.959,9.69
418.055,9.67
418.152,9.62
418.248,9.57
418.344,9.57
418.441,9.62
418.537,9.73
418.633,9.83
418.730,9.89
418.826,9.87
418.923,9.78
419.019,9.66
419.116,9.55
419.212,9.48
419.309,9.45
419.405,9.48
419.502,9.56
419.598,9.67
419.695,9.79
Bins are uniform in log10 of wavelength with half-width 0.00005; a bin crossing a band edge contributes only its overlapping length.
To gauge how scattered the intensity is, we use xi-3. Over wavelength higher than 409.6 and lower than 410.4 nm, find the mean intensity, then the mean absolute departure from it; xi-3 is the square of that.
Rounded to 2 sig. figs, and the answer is 0.12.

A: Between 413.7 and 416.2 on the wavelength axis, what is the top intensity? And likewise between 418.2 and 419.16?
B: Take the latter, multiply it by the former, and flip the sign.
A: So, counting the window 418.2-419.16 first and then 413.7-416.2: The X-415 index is -103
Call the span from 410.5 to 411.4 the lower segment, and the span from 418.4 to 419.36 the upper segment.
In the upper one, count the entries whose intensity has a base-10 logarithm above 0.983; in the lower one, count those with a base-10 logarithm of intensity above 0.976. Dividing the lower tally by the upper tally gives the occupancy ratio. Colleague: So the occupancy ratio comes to 0.6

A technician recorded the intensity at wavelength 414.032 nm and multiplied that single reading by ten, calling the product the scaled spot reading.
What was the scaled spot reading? 101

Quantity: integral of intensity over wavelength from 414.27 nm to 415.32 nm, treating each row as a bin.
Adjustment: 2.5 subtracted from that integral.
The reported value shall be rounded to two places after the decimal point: 8.10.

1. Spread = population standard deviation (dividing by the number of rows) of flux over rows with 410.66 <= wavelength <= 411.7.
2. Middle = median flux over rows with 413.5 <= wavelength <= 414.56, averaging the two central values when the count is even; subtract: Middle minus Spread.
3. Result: 10.0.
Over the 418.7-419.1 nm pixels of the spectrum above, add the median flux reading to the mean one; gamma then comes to 19.6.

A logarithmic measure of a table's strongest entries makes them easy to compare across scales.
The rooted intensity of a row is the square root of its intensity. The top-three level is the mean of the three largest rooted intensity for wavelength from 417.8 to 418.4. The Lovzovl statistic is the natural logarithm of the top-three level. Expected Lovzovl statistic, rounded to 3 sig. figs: 1.14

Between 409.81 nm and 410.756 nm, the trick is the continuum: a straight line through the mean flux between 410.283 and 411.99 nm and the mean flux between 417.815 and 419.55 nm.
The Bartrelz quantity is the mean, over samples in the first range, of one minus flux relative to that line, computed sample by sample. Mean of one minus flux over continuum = 0.09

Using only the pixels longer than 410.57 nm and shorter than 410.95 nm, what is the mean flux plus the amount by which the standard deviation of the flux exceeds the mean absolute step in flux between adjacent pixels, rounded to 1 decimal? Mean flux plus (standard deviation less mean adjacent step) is 9.2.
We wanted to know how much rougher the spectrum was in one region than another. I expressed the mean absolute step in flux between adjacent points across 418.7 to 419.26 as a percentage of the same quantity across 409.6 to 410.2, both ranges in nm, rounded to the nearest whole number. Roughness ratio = 57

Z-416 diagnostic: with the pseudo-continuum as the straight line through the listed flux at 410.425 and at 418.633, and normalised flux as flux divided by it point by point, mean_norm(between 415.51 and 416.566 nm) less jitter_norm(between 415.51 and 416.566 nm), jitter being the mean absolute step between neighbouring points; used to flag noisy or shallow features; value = 1.021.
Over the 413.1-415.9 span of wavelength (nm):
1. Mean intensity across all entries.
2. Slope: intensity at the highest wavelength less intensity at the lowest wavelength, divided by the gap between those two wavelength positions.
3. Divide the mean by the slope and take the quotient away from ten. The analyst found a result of -63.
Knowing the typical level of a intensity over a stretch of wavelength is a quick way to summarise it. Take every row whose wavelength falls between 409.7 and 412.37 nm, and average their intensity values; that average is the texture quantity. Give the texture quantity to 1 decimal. 9.1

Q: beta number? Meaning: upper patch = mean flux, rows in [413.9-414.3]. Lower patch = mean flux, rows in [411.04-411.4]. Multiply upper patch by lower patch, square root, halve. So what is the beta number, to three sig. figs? 4.92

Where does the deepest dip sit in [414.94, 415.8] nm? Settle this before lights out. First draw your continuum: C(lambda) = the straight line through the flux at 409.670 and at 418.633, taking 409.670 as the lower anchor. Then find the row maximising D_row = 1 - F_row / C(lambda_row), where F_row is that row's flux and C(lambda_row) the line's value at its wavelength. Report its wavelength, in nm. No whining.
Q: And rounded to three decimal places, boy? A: 415.751 nm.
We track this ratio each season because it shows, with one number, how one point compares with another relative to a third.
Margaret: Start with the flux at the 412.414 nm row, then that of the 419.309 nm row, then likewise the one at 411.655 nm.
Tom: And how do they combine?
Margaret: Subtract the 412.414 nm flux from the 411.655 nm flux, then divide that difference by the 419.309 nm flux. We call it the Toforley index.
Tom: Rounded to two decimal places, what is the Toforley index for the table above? 0.08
